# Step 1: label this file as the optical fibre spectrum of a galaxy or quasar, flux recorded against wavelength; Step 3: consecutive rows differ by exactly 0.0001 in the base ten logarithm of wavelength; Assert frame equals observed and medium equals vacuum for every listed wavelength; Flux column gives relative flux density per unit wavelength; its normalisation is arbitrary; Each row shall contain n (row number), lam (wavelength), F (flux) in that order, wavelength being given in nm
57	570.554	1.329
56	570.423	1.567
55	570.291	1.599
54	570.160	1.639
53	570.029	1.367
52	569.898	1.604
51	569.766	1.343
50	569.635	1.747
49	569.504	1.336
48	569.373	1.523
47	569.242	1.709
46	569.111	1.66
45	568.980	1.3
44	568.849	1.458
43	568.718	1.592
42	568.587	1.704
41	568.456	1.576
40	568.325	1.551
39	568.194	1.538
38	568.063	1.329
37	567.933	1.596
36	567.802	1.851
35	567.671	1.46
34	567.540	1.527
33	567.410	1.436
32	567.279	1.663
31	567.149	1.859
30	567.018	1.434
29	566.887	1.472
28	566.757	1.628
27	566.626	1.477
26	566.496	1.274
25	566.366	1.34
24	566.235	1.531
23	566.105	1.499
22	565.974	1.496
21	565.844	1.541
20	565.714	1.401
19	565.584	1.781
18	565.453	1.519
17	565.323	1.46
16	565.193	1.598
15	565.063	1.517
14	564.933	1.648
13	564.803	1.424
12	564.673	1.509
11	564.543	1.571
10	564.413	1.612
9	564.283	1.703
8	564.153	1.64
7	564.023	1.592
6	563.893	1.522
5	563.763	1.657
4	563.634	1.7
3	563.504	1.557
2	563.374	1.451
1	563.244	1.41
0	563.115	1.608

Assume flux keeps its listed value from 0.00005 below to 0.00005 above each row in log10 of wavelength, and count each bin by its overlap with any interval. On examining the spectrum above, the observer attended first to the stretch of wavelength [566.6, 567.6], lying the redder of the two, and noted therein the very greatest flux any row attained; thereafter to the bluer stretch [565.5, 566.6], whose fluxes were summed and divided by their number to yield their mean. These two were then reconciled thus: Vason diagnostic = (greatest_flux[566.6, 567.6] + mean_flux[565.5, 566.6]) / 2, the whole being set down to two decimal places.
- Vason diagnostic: 1.67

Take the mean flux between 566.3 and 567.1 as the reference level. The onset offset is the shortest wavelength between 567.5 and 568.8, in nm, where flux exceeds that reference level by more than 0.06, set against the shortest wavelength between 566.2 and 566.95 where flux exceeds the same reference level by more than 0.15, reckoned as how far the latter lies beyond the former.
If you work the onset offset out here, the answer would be -0.78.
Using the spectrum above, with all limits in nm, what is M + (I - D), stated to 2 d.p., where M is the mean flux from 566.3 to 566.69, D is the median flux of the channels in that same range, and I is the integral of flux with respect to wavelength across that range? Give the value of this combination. 0.56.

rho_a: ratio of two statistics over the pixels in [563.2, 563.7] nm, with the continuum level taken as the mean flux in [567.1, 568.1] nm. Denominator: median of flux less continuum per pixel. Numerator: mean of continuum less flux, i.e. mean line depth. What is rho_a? -0.7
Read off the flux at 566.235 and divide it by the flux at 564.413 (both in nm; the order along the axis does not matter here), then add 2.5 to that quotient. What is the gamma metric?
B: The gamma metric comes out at 3.45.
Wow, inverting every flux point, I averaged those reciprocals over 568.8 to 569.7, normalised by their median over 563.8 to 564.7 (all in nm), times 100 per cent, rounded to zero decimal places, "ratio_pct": 105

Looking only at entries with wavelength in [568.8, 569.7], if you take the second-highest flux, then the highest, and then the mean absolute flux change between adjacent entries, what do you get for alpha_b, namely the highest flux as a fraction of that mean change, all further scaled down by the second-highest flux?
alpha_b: 4.5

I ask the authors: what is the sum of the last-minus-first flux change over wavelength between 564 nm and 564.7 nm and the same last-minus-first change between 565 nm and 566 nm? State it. -0.10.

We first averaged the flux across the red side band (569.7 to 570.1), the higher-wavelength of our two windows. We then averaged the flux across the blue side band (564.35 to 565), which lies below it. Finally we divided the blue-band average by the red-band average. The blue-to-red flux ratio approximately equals 1.08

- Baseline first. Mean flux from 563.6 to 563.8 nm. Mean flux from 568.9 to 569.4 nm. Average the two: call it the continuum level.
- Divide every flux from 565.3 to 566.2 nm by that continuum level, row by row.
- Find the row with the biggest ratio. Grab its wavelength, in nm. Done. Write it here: 565.584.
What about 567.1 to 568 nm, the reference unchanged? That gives 567.149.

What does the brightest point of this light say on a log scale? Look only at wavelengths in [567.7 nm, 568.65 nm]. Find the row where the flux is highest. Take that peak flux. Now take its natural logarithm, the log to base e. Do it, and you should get 0.616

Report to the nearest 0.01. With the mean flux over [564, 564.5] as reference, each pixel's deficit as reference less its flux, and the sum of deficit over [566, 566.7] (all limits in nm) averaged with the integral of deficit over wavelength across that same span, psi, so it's 0.60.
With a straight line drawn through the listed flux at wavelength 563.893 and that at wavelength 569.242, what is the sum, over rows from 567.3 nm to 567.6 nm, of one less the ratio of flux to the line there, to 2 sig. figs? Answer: 0.20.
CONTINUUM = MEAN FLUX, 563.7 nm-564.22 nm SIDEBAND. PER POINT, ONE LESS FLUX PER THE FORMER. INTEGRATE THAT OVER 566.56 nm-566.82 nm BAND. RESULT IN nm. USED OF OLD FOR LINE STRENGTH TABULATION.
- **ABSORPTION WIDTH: 0.008 nm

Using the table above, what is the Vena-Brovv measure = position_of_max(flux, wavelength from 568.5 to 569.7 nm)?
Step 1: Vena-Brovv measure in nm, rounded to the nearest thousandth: 569.635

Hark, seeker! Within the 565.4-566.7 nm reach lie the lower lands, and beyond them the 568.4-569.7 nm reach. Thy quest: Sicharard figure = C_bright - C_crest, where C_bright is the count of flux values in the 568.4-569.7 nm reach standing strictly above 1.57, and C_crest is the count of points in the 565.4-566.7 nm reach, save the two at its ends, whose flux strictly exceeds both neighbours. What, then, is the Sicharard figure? 3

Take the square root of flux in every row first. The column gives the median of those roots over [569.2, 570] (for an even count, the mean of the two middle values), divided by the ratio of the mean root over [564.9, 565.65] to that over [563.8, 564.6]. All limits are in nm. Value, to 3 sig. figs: 1.26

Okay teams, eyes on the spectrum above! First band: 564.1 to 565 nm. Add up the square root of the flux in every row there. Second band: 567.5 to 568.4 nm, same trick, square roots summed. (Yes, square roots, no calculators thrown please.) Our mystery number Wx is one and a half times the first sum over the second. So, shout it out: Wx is 1.5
